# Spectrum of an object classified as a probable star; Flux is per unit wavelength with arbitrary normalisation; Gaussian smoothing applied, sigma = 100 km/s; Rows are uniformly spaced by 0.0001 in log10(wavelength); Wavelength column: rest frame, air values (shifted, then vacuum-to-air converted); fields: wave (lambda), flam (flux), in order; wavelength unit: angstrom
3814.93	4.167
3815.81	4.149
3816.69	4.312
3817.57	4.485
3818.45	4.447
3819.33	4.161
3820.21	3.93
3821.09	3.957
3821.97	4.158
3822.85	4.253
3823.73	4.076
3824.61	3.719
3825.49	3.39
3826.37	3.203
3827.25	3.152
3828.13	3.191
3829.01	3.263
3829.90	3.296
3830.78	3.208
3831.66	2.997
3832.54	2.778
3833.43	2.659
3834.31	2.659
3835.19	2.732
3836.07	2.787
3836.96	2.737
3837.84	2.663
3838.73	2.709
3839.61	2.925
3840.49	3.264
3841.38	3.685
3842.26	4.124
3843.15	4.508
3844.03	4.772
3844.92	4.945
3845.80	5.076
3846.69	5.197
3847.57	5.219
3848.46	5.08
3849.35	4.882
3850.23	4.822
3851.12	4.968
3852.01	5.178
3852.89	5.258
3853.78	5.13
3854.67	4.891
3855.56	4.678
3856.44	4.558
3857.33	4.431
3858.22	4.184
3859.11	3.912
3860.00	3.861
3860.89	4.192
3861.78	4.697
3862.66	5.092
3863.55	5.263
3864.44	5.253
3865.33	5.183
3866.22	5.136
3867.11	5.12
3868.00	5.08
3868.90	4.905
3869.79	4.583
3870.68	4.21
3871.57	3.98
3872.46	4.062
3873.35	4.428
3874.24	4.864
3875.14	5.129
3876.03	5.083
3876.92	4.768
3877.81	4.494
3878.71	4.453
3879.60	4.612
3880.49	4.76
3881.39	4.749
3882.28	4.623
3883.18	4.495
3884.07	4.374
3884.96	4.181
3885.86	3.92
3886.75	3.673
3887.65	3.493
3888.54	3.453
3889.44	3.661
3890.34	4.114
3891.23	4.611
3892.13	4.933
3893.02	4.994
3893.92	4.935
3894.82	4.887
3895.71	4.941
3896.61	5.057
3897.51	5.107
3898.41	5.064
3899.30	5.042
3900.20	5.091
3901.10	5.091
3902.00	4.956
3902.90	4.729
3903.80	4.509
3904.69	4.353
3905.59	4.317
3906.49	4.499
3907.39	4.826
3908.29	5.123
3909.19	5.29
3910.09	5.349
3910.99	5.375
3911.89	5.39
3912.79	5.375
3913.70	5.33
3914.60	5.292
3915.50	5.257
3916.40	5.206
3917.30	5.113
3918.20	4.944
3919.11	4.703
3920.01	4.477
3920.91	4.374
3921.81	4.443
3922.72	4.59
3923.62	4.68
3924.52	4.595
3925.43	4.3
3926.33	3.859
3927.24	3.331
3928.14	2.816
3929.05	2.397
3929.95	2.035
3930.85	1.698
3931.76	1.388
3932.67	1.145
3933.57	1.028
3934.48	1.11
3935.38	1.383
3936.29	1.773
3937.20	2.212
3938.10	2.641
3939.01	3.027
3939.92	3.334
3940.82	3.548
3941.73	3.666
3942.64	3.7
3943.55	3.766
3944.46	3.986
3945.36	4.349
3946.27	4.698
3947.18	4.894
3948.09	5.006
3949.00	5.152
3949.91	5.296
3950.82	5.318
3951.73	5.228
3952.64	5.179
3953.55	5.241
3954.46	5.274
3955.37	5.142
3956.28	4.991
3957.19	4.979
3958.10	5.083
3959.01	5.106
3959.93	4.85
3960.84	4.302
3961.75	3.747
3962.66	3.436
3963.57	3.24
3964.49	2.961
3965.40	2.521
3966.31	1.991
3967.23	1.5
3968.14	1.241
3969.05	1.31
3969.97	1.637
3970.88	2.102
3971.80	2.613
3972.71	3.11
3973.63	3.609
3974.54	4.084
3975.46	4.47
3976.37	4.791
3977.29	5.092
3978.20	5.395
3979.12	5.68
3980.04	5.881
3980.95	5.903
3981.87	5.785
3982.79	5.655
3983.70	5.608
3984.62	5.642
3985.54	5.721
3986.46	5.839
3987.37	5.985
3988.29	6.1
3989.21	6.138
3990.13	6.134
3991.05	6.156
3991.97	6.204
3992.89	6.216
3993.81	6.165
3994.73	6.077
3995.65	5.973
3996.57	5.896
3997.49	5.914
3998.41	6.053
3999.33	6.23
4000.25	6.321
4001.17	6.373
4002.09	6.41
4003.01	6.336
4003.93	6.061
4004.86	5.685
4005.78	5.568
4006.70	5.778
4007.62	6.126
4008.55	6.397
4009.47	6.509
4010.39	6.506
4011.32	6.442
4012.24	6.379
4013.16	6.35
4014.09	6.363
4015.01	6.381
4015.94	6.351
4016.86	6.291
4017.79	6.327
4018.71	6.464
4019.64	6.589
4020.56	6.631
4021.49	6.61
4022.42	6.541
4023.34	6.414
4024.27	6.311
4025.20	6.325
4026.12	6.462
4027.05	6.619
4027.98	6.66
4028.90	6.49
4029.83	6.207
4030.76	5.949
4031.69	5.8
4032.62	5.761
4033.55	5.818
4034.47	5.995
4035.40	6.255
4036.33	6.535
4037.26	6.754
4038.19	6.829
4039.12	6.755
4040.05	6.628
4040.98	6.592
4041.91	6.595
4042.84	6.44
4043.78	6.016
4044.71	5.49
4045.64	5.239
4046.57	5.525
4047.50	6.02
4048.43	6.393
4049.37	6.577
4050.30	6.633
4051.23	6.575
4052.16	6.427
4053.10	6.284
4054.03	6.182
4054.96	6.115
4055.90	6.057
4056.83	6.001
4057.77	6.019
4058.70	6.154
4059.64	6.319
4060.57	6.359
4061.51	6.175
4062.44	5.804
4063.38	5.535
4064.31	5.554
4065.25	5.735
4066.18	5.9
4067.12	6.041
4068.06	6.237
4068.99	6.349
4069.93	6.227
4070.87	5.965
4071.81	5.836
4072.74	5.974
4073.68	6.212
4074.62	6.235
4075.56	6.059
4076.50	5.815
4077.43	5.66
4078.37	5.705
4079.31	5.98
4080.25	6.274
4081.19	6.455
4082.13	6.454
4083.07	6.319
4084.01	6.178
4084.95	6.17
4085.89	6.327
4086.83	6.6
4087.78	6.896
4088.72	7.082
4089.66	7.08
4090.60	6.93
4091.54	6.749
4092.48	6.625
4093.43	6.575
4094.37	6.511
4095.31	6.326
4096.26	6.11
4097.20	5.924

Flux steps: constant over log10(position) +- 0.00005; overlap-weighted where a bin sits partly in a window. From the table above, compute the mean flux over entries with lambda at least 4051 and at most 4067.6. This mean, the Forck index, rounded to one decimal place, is 6.1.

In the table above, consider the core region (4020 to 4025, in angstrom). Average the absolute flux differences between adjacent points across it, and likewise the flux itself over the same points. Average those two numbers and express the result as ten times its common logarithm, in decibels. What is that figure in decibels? 5.17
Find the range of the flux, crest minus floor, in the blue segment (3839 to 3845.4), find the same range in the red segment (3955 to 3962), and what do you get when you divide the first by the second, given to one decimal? 1.4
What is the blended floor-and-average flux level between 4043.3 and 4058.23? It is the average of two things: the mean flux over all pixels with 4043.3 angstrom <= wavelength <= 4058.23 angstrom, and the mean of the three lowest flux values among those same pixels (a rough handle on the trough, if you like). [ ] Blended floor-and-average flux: 5.8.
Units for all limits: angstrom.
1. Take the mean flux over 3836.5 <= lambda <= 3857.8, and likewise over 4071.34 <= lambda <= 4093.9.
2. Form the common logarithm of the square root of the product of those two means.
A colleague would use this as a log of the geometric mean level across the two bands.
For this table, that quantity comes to 0.72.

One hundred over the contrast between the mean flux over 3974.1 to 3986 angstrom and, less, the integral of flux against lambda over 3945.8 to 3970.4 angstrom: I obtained -1.1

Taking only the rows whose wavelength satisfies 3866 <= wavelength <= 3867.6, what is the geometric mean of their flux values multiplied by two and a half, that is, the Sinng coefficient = 13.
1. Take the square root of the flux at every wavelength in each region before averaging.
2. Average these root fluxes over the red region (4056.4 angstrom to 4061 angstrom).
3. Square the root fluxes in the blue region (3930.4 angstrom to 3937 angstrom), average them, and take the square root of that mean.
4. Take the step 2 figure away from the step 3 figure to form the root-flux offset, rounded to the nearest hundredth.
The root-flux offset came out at -1.32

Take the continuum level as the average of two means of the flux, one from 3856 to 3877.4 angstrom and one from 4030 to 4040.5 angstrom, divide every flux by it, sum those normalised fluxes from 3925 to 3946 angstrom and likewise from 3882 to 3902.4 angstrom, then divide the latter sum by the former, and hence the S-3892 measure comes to 1.68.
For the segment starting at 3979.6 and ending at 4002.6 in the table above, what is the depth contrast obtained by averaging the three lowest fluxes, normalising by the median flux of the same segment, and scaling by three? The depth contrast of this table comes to 2.79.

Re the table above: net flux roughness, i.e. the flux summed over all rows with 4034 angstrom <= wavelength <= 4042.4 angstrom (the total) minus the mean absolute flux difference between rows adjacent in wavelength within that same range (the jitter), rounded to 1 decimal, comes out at 58.8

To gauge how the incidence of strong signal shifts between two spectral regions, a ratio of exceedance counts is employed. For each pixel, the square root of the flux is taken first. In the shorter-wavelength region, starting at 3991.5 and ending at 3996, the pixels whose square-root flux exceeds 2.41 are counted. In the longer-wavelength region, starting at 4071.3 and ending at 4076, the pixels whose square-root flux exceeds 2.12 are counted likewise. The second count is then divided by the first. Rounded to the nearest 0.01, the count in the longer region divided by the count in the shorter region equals 1.00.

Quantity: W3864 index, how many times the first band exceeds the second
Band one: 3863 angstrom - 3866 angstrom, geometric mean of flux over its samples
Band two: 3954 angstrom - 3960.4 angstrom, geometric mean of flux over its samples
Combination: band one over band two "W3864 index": 1.03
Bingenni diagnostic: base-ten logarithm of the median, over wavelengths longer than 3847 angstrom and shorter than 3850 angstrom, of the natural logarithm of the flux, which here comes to 0.21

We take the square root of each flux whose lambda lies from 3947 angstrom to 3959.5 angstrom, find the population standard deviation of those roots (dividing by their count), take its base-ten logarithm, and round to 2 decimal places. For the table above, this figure -1.55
